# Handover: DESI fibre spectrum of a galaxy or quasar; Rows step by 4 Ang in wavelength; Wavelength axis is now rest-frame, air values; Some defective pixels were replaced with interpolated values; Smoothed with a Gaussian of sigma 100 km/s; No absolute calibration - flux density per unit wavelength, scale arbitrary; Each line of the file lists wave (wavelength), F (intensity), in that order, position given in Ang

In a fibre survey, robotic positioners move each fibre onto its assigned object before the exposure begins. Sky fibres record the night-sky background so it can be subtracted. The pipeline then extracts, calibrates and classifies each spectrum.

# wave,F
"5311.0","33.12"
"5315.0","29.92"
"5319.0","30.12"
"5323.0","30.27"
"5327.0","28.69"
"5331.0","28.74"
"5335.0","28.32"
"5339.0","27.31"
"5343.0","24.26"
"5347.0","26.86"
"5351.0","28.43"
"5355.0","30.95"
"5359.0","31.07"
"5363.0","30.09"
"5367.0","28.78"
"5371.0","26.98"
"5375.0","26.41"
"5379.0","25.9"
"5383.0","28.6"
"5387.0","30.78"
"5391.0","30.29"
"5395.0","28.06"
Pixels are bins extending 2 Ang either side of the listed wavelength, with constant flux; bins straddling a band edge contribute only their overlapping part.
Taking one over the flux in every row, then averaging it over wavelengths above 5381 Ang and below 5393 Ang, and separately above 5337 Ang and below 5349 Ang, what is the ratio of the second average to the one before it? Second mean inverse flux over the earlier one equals 1.15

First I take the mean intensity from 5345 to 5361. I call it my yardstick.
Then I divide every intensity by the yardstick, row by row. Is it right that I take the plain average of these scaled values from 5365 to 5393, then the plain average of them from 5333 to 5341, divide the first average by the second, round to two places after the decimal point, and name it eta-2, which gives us 1.02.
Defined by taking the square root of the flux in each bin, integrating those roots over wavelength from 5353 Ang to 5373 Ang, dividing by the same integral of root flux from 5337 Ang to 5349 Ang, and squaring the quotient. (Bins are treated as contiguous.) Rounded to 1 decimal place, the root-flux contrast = 3.1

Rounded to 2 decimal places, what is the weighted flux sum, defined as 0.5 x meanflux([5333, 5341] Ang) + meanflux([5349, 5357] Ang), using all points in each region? 43.60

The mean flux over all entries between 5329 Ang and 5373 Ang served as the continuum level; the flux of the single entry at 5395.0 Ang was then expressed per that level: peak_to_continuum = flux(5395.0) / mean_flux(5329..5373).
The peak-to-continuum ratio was 0.99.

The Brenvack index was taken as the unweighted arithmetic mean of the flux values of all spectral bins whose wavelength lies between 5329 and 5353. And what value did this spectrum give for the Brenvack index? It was 27.3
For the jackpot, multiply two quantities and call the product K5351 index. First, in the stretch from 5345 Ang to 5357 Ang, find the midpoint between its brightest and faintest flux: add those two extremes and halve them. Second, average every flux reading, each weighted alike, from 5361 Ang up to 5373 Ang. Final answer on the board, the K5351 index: 827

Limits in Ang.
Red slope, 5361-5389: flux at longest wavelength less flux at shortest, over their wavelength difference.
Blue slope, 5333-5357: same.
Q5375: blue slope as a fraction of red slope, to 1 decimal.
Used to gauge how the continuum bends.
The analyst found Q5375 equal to 4.6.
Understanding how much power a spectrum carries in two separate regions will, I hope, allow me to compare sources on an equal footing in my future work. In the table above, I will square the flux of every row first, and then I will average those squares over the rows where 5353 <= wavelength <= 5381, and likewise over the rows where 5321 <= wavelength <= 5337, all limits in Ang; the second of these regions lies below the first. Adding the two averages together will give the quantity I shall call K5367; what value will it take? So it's 1664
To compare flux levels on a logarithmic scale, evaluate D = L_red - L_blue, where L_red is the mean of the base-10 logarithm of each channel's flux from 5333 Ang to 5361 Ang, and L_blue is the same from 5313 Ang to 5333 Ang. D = -0.022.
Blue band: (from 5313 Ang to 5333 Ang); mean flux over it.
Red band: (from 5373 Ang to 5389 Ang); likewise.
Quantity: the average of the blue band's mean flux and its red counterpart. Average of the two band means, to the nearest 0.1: 28.7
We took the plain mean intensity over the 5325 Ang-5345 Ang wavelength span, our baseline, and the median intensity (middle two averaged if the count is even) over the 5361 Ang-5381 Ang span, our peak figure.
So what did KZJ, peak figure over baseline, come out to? 0.98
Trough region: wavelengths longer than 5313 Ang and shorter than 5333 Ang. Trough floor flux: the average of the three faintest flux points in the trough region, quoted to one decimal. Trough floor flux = 29.1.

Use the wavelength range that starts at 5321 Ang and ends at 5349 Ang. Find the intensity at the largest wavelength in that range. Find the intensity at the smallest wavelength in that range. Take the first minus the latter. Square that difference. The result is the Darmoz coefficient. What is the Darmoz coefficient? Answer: 12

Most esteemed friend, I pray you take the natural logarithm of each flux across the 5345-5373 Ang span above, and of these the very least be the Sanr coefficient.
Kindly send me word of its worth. 3.29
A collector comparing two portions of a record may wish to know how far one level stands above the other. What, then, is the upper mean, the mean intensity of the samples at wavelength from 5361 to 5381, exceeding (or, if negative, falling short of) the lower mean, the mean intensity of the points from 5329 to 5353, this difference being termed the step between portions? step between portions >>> 0.3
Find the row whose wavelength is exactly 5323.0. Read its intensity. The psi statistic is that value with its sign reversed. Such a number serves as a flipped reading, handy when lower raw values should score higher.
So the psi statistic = -30.3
